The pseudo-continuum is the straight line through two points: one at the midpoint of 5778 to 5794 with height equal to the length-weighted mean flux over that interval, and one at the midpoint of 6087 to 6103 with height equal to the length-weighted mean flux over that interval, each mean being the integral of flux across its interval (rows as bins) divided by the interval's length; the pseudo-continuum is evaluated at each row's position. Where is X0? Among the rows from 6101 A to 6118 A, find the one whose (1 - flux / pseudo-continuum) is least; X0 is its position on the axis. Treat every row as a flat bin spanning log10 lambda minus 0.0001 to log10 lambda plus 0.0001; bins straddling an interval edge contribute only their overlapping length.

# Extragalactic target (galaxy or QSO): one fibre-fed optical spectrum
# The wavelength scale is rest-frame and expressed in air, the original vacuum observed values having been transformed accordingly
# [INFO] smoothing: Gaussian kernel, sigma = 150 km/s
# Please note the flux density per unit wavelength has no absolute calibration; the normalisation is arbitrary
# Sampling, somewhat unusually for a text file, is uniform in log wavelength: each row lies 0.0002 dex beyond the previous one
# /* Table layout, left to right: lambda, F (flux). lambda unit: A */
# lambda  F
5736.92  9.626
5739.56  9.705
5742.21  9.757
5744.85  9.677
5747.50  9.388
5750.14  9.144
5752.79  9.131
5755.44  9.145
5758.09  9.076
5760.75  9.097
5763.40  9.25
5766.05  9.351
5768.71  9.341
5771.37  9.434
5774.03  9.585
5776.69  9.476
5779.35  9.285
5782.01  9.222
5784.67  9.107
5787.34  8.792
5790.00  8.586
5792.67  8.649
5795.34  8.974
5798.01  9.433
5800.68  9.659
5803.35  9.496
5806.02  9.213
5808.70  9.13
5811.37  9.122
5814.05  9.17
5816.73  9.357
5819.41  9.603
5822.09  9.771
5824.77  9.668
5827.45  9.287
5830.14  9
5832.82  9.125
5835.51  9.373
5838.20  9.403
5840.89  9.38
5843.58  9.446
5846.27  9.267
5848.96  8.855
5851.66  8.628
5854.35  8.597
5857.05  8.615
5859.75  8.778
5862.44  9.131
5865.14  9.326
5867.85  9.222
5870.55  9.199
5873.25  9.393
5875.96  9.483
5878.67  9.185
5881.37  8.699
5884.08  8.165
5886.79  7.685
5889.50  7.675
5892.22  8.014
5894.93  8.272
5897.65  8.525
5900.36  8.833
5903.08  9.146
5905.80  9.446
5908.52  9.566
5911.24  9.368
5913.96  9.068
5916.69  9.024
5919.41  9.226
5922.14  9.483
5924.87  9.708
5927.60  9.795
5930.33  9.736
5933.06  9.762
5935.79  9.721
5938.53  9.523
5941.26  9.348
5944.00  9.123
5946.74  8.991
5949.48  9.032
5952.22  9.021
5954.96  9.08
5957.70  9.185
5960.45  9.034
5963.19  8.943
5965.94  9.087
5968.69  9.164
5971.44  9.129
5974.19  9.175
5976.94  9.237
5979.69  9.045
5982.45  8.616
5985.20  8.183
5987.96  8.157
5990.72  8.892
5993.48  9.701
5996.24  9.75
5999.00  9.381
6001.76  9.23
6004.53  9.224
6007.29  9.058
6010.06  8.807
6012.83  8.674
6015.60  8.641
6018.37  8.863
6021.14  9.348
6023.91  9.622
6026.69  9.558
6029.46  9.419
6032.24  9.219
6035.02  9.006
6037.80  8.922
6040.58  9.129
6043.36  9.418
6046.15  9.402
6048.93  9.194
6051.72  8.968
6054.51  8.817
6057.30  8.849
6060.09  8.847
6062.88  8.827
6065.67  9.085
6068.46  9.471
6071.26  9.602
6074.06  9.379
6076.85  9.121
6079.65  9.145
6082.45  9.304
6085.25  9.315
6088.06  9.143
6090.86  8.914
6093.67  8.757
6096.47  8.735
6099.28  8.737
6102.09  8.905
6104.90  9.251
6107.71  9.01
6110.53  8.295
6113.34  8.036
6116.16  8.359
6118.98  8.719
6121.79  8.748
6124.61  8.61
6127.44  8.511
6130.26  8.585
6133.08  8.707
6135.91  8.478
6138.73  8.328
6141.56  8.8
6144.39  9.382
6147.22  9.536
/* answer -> 6104.90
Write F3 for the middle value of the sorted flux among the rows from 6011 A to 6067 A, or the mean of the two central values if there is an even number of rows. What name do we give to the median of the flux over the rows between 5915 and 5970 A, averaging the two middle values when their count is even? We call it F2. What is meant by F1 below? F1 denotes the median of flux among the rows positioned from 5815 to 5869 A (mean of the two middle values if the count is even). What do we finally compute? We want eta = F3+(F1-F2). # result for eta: 9.15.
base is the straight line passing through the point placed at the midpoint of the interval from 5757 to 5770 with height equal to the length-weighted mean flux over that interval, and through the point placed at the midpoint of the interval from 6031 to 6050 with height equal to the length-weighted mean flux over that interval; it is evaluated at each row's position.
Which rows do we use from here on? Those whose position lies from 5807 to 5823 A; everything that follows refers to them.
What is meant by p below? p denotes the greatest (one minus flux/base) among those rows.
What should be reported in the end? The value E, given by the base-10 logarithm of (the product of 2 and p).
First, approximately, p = 0.010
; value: -1.7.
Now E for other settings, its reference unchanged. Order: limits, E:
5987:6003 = -0.6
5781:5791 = -0.9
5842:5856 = -0.9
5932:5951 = -1.3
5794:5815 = -1.3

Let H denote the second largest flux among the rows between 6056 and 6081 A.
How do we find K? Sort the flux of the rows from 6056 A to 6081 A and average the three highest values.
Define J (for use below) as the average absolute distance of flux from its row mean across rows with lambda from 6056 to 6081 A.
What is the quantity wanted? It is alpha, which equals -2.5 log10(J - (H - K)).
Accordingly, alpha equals 1.56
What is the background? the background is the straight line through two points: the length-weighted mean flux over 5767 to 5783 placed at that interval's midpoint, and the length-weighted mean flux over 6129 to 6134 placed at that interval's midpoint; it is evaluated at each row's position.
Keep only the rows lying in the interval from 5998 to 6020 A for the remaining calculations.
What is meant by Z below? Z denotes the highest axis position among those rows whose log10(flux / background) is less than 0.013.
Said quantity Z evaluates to 6018.37 A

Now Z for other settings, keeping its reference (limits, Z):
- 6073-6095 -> 6093.67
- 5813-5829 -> 5827.45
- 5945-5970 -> 5968.69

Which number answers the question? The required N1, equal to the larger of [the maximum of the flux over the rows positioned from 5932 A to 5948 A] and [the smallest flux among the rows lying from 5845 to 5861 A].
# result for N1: 9.76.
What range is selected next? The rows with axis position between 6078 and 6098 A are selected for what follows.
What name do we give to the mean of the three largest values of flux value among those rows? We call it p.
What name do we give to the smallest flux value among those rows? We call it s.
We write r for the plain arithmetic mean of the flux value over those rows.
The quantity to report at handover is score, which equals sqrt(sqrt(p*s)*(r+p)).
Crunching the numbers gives 12.8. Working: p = 9.25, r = 9.0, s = 8.735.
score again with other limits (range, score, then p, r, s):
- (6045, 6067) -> 12.8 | 9.23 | 9.0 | 8.817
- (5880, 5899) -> 11.6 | 8.50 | 8.1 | 7.675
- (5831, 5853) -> 12.9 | 9.41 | 9.2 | 8.628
